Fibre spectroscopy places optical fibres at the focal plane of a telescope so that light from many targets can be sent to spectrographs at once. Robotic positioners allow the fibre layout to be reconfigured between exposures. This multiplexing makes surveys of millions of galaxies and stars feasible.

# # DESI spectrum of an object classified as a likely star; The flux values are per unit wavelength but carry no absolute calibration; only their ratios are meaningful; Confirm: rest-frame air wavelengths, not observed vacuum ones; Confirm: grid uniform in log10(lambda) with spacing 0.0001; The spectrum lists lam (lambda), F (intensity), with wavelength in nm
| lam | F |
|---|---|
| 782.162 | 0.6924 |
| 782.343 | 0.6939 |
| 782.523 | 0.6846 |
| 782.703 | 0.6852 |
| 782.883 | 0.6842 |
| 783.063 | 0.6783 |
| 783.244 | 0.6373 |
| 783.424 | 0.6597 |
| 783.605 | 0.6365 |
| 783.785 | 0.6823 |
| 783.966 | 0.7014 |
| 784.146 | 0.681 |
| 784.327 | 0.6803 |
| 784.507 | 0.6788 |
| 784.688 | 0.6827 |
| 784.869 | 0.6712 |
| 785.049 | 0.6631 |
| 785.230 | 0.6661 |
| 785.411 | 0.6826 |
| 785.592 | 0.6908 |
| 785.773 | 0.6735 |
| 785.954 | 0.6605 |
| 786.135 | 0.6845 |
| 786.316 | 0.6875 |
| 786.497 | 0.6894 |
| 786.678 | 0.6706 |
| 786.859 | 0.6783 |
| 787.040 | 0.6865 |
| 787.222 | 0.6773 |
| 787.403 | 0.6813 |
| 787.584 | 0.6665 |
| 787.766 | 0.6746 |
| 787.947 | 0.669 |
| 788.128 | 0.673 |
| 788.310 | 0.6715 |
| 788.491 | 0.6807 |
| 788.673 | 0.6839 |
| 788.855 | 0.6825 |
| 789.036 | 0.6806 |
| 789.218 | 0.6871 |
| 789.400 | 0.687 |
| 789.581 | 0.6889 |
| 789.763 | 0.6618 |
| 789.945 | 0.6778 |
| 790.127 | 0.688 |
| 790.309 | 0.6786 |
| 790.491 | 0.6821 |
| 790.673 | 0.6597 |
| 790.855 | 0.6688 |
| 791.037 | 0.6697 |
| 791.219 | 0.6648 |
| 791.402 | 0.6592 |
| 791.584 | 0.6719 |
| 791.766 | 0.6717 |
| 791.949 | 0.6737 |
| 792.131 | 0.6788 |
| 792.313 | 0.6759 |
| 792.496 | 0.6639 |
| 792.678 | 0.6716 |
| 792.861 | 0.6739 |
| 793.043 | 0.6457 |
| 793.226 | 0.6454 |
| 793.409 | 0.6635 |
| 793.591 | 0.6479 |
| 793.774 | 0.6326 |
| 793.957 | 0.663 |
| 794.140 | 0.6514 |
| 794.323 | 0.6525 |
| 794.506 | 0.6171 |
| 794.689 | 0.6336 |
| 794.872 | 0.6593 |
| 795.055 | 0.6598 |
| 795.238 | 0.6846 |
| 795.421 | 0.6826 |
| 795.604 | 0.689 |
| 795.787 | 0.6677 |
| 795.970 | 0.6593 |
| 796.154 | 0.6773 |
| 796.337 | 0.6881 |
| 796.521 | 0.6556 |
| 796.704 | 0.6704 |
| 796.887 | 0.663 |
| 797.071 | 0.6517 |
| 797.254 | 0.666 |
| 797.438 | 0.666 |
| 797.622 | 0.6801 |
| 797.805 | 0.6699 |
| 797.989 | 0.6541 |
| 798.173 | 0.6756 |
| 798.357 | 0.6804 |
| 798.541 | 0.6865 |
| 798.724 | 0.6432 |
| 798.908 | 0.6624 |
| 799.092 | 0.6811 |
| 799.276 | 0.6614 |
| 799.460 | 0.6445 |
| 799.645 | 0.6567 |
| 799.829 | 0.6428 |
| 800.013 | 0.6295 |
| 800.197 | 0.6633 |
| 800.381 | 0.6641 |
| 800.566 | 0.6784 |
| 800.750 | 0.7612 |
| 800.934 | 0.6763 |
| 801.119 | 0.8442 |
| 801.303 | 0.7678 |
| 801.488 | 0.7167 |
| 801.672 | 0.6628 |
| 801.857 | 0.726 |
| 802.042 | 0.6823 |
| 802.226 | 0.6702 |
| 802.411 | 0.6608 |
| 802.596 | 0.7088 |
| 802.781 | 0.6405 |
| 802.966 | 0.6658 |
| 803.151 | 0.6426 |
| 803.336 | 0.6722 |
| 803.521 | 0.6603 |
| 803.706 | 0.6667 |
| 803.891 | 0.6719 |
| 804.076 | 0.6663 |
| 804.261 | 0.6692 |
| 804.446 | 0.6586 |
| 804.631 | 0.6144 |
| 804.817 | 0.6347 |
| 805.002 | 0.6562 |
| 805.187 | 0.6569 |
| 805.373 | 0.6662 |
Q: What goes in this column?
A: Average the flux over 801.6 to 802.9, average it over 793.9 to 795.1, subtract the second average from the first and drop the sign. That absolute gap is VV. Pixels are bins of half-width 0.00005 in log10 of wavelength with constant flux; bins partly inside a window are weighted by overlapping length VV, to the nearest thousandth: 0.031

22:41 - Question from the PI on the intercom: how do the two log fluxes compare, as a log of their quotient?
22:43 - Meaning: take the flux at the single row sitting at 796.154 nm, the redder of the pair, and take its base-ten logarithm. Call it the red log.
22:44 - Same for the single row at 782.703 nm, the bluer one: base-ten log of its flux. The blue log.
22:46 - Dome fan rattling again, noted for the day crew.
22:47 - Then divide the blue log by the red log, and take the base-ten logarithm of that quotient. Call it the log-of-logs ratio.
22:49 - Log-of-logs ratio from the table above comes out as -0.013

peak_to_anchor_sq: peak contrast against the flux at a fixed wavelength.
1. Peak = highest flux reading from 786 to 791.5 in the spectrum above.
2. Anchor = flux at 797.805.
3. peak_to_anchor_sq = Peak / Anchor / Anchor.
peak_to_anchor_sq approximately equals 1.54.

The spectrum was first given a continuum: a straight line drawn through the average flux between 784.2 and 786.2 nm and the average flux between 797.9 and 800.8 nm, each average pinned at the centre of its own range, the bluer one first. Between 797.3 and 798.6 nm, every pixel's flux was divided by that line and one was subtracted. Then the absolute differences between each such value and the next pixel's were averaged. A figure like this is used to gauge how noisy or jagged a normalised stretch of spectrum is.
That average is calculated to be 0.018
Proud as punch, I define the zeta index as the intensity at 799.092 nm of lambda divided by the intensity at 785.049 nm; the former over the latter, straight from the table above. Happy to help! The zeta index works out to 1.03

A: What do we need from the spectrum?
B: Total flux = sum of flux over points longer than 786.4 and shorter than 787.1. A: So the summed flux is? 2.7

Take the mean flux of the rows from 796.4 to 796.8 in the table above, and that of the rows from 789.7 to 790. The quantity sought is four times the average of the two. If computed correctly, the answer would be 2.67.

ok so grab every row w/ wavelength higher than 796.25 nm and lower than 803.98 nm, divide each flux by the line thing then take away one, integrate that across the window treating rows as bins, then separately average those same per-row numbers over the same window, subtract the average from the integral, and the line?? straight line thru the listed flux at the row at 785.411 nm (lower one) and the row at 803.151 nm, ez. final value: 0.29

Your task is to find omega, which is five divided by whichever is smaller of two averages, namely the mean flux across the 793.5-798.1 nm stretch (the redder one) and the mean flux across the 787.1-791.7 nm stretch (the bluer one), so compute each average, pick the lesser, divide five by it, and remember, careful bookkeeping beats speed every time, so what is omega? 7.56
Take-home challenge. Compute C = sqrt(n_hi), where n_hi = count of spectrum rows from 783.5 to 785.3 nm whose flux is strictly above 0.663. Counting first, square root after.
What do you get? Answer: 3.00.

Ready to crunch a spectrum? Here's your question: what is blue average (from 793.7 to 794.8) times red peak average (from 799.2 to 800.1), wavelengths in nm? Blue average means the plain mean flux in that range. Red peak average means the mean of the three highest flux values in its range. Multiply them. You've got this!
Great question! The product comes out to 0.420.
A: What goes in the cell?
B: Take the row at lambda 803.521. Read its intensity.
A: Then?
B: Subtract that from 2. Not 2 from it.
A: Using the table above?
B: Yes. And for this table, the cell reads 1.34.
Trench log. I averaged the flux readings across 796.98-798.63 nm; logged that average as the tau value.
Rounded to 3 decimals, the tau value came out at 0.670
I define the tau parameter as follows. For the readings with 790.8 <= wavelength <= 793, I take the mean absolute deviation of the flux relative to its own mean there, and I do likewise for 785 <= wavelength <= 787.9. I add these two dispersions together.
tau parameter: 0.012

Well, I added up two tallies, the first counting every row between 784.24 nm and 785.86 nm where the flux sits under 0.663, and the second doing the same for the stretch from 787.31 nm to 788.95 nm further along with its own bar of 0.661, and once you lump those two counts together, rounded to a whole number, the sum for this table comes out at 0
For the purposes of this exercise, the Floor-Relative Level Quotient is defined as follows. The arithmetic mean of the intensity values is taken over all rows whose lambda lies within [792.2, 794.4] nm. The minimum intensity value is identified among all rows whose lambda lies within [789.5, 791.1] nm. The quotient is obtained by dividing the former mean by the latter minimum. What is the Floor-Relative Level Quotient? 1.00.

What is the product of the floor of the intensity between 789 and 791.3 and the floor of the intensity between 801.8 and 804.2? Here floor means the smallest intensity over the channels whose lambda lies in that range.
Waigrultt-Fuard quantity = 0.423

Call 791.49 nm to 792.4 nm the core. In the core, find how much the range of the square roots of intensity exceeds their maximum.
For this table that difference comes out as -0.820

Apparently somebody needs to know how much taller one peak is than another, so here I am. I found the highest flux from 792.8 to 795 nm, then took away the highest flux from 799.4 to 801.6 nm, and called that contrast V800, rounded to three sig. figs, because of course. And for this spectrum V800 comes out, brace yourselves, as -0.170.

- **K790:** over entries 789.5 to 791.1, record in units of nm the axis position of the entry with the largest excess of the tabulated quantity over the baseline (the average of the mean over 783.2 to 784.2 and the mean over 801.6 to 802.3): 789.581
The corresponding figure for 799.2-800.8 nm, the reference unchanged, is 800.750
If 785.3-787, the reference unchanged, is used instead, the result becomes 785.592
